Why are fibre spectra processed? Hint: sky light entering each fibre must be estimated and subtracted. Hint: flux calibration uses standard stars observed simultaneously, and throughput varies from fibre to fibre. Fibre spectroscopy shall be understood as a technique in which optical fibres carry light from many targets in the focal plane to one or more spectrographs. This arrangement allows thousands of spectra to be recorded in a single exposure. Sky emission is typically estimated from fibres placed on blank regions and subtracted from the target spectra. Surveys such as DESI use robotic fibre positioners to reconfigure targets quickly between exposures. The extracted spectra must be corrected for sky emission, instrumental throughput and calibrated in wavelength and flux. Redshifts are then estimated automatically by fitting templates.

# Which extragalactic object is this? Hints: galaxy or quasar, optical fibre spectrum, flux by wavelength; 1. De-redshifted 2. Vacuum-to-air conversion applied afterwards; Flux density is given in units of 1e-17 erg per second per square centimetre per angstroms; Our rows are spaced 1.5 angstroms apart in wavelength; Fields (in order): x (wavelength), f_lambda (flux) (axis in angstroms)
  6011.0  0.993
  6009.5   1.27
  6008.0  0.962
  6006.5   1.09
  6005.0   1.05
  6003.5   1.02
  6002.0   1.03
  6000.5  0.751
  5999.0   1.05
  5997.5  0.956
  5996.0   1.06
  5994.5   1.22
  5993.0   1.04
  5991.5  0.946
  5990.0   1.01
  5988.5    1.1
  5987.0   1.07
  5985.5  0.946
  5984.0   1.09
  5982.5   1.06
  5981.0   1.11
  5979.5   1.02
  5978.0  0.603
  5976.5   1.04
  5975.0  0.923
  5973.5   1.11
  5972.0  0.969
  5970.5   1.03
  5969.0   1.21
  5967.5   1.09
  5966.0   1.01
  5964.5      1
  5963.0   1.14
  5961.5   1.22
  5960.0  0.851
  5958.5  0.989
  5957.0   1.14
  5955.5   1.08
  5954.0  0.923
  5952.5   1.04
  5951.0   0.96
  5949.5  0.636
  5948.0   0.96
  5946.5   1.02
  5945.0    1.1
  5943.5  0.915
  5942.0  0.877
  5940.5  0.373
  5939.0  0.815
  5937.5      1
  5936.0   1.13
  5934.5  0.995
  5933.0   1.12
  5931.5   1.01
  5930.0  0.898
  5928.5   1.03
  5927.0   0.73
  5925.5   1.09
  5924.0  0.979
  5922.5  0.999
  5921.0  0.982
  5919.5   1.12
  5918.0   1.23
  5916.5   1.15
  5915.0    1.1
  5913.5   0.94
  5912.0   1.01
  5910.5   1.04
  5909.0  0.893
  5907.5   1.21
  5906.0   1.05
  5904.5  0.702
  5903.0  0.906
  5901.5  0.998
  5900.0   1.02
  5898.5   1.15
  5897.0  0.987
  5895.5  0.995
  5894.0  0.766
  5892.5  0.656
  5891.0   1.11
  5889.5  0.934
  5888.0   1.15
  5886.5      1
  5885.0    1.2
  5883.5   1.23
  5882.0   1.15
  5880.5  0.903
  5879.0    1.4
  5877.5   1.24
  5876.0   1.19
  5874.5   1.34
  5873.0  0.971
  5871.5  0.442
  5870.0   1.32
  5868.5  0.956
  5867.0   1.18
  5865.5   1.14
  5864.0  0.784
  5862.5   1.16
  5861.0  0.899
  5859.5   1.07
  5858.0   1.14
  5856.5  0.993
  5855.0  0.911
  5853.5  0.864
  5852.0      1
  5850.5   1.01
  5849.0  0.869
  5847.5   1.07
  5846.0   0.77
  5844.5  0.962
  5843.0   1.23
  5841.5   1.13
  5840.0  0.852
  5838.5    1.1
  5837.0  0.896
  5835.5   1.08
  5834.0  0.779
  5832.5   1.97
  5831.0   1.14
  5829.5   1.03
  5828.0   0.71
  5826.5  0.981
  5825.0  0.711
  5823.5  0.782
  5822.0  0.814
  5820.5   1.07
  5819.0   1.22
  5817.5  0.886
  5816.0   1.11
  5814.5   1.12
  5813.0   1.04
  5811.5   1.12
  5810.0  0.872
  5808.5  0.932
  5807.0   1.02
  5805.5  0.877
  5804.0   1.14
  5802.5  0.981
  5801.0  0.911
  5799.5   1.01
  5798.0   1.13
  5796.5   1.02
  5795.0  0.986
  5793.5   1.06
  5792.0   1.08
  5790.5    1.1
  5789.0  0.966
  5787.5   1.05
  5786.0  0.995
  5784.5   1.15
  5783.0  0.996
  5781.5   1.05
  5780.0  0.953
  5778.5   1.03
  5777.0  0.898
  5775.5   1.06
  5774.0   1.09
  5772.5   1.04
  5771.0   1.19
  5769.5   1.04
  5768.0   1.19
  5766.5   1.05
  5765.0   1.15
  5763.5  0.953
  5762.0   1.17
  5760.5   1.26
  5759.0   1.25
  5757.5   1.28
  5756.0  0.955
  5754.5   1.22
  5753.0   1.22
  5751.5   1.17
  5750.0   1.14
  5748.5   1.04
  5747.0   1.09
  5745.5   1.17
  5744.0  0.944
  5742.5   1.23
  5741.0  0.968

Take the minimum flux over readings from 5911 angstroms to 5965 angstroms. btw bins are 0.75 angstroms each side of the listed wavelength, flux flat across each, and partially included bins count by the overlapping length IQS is 0.373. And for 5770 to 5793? 0.898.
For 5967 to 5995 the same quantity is 0.603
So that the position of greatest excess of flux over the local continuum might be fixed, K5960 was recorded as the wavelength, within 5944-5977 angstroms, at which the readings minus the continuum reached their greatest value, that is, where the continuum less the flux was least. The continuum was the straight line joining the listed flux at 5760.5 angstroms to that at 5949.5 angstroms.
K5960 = 5969.0 angstroms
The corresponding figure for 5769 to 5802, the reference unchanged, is 5798.0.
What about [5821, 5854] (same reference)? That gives 5832.5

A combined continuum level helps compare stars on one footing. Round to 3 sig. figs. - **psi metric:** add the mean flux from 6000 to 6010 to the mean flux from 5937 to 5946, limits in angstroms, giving 1.87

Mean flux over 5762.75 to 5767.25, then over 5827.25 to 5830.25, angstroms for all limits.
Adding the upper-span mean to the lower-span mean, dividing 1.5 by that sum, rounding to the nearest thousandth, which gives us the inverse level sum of 0.781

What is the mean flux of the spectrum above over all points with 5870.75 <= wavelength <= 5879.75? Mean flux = 1.10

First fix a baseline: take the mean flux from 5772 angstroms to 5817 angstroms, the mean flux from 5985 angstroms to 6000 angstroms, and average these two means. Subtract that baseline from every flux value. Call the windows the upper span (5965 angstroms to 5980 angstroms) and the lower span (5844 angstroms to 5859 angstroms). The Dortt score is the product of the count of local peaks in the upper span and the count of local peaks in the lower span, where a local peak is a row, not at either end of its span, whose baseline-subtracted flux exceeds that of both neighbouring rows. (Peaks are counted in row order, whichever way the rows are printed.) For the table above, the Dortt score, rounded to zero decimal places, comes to 6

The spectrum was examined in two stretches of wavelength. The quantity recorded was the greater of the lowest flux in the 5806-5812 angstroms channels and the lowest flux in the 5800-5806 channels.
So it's 0.88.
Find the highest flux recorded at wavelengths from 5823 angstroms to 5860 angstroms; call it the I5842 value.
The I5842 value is 1.97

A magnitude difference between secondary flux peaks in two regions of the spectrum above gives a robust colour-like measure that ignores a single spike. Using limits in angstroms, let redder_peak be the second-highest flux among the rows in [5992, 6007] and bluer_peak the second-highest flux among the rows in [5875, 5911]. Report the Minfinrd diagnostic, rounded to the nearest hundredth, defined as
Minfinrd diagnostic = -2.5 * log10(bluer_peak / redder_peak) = -0.14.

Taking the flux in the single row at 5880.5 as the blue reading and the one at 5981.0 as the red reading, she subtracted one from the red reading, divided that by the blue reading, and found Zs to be 0.12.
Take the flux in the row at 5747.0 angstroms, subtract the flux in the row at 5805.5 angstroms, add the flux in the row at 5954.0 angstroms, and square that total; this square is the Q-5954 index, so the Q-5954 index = 1.3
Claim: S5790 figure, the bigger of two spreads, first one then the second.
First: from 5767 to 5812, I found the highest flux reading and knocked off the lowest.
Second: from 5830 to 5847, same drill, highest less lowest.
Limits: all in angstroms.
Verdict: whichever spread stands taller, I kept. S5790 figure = 1.20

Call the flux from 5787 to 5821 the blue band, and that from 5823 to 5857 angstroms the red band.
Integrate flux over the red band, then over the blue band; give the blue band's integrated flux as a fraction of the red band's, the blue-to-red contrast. 1.04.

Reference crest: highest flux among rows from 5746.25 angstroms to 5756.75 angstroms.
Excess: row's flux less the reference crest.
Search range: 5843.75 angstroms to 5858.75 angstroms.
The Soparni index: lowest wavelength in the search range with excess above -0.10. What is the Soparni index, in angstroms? 5858.0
